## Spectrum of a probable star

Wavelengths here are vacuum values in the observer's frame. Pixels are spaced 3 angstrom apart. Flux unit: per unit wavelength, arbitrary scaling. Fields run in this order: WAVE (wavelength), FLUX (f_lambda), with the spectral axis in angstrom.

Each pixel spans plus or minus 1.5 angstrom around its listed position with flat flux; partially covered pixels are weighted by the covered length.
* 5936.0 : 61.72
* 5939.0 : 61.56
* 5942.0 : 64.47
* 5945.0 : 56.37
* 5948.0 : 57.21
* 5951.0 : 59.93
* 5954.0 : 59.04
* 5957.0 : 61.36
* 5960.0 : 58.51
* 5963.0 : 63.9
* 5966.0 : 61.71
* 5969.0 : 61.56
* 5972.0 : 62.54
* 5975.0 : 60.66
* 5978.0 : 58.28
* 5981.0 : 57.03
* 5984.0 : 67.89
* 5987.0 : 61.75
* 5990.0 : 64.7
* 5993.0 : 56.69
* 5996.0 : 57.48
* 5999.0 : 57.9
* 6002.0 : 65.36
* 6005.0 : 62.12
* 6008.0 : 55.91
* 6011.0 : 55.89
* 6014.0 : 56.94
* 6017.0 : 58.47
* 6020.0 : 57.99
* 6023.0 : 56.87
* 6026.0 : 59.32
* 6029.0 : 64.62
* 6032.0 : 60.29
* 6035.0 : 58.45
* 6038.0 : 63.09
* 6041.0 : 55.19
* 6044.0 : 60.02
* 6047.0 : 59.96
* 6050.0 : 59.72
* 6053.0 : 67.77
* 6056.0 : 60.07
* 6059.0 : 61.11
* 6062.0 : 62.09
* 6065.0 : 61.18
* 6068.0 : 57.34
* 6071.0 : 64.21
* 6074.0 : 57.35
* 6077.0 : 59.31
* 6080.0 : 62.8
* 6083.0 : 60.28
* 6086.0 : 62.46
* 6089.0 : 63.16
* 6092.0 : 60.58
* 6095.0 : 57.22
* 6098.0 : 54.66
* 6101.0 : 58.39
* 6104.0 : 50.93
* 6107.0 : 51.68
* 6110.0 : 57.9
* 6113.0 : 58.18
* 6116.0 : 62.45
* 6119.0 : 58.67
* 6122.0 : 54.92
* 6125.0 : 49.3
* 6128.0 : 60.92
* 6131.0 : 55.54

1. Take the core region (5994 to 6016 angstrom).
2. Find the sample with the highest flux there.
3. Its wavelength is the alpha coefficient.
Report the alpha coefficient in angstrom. 6002.0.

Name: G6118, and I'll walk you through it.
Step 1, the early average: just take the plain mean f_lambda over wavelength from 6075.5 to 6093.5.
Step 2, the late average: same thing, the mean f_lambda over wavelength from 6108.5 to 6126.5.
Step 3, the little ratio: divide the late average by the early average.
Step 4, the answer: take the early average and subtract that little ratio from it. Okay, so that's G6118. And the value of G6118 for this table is 60.5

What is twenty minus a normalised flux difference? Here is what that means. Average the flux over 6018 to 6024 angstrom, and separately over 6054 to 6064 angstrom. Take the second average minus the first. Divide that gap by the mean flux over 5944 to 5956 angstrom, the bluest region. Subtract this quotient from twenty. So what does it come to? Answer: 19.9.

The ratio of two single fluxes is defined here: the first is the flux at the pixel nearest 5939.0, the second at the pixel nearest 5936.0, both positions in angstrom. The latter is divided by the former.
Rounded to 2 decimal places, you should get 1.00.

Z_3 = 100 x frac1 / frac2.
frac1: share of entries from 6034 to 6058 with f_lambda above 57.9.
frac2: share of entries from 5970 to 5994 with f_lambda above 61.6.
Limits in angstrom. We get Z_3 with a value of 175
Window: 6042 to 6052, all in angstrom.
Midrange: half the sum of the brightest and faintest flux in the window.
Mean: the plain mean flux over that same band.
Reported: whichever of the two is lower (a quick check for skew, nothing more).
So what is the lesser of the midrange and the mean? 60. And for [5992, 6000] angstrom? 57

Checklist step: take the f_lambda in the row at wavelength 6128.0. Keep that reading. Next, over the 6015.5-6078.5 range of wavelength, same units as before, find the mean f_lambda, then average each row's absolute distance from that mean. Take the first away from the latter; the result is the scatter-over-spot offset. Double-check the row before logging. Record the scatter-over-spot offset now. -58.8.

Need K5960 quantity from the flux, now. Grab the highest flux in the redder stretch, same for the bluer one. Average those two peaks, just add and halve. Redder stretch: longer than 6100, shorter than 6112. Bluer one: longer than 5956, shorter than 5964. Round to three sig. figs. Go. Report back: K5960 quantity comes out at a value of 61.1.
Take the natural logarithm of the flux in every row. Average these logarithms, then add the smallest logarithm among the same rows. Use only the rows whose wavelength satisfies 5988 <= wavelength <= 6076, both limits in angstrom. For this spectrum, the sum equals 8.10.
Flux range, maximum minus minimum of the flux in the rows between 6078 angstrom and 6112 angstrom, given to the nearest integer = 12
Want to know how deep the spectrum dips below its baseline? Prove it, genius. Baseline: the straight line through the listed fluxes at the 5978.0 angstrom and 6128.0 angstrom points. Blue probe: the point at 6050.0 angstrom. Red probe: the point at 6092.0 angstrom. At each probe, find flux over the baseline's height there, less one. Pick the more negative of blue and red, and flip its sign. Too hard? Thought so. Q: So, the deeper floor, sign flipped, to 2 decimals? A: 0.00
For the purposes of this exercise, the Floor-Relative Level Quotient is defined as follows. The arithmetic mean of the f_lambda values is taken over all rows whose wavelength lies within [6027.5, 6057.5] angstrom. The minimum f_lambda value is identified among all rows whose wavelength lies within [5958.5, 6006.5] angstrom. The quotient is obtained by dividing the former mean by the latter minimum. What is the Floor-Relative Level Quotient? 1.07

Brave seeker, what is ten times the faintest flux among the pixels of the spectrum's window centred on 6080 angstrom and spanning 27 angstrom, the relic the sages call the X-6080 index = 573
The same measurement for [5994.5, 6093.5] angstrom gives 552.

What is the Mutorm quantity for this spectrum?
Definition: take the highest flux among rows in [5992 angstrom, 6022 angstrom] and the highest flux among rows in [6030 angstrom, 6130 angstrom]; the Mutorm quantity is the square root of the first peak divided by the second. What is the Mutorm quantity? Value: 0.98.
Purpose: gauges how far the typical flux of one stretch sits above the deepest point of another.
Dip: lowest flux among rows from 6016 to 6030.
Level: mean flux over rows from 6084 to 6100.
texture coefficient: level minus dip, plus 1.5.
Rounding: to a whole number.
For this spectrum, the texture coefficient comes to 4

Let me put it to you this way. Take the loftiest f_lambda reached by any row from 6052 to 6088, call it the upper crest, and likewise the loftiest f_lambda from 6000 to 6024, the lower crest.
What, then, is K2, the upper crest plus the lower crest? 133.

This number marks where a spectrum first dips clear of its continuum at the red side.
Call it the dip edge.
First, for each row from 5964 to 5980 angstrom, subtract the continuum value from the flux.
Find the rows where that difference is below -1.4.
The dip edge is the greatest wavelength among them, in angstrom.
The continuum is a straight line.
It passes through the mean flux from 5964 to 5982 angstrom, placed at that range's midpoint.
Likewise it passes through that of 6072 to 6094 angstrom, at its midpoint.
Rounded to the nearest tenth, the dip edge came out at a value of 5978.0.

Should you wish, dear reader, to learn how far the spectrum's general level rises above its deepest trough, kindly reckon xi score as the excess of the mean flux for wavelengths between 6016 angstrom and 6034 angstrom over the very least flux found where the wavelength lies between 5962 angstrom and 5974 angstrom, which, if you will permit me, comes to -2.0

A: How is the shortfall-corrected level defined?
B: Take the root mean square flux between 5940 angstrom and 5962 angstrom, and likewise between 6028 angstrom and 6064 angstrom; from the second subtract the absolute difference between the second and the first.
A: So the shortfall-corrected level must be 59.6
